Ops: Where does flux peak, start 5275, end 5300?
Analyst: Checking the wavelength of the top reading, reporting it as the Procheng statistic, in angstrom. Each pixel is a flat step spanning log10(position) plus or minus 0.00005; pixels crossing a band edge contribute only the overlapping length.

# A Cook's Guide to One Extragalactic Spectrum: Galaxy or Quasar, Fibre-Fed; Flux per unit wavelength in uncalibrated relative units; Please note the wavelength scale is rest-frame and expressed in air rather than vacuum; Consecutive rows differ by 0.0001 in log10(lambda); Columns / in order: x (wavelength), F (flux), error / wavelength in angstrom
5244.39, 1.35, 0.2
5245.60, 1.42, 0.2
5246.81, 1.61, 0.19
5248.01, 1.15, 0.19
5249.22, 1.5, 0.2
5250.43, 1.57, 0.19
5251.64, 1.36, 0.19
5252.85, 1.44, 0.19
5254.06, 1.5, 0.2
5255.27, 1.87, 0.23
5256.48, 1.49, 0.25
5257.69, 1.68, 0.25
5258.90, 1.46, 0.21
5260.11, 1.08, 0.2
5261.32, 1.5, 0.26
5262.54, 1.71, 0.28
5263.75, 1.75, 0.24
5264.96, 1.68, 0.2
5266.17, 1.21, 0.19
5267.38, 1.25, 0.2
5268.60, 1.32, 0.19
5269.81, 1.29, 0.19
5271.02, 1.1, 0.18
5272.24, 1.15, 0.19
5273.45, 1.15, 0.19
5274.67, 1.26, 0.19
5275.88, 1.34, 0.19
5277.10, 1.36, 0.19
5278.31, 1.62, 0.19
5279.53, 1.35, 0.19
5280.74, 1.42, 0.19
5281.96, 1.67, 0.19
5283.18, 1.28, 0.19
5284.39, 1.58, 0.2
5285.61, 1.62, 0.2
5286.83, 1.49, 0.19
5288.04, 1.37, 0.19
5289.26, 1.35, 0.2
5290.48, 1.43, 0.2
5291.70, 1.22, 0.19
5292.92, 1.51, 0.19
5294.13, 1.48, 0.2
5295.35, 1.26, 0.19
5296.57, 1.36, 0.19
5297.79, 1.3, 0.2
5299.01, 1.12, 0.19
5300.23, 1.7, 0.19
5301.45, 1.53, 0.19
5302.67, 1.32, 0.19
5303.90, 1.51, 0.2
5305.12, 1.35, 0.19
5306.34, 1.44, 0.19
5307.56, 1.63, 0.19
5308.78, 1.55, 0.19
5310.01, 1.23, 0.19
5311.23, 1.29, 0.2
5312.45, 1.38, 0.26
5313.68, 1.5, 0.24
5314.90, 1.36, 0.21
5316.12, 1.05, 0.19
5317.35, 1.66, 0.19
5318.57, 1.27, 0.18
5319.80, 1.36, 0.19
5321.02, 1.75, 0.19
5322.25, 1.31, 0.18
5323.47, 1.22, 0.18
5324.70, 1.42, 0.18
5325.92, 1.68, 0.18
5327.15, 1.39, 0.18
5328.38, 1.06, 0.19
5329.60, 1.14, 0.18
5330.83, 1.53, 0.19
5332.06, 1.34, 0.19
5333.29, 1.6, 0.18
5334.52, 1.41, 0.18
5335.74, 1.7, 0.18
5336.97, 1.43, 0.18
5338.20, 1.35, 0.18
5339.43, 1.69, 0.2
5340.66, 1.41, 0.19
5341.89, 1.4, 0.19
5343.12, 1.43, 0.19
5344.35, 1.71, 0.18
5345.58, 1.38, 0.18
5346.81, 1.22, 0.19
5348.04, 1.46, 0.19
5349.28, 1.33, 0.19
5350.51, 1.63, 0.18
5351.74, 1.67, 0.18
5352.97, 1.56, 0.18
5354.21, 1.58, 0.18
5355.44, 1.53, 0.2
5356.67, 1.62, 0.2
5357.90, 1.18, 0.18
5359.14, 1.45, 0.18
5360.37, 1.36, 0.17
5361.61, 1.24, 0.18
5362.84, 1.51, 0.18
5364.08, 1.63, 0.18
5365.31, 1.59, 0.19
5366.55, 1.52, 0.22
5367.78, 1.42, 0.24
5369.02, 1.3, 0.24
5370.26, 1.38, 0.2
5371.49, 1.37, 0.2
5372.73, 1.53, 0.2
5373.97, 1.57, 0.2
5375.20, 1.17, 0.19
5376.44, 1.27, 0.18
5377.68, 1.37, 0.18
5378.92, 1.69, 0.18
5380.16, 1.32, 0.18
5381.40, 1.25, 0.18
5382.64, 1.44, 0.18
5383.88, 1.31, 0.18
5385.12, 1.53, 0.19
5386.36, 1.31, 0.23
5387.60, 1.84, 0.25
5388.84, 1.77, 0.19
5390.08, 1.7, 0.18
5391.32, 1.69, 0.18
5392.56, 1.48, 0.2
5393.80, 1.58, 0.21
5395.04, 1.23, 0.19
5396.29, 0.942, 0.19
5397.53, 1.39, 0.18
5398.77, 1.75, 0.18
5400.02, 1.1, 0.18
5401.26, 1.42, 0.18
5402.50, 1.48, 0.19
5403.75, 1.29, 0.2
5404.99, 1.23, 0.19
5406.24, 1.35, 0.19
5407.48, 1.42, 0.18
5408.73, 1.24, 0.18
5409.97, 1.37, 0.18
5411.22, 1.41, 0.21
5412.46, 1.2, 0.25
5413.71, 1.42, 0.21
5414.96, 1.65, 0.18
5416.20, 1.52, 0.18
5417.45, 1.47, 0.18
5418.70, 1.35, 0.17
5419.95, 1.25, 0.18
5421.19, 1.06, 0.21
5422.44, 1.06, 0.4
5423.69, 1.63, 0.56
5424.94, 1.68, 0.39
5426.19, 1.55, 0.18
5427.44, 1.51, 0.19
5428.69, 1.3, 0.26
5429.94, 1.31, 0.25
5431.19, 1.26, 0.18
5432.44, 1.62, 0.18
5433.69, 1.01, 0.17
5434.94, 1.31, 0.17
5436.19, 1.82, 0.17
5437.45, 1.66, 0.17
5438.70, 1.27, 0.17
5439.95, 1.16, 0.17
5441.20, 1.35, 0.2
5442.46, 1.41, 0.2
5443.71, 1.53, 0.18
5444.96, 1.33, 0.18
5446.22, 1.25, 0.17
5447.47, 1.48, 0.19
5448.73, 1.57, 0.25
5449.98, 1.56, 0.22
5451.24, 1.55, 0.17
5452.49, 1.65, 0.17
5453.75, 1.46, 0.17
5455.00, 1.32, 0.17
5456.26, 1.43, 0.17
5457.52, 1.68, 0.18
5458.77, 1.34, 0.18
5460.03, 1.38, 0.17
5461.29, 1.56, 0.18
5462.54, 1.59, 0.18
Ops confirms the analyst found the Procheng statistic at 5281.96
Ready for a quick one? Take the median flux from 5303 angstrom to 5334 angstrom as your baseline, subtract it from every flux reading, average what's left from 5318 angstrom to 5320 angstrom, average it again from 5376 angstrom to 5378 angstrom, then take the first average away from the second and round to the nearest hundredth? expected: 0.01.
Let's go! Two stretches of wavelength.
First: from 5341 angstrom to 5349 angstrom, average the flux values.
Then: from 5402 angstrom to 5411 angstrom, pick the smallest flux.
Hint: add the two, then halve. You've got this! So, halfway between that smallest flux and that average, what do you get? 1.33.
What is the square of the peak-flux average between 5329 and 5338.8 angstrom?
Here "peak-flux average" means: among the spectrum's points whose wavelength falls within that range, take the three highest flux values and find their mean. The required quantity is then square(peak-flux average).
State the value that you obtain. 2.59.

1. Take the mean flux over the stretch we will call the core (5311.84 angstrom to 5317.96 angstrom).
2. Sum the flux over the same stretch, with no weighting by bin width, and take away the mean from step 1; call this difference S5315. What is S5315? 5.56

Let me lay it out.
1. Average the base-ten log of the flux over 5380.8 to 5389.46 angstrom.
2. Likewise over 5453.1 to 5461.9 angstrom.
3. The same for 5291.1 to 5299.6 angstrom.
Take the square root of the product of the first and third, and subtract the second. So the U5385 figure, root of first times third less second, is -0.02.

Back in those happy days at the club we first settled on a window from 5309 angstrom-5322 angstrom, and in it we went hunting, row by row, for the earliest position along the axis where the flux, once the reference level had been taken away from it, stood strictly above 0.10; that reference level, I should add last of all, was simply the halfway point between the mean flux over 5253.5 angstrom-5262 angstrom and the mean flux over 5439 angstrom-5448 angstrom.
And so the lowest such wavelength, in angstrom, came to 5317.35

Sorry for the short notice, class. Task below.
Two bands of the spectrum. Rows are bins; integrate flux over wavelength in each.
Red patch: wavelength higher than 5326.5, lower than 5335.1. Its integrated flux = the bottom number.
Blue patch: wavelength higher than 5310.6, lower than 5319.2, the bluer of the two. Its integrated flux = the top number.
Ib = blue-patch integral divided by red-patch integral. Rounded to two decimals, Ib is 1.00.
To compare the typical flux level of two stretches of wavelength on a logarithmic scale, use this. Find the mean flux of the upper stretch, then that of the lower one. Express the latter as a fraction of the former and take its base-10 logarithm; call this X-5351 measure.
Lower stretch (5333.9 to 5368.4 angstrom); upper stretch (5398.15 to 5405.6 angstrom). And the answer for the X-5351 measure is 0.031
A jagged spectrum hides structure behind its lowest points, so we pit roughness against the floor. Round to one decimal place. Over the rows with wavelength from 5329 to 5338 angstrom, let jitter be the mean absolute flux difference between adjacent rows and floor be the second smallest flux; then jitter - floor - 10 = -11.1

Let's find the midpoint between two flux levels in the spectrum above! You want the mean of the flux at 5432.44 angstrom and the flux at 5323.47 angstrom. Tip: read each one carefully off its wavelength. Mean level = 1.42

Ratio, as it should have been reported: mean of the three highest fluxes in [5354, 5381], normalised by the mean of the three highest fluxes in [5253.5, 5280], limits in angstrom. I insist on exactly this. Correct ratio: 0.93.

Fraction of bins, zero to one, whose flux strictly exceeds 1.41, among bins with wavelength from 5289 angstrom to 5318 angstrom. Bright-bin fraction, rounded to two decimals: 0.46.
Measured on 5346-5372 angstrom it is 0.62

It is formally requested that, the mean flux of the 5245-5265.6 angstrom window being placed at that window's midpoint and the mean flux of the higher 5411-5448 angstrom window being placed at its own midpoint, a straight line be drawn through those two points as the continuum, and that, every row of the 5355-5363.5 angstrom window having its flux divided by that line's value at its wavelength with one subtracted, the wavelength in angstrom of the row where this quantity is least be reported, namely 5357.90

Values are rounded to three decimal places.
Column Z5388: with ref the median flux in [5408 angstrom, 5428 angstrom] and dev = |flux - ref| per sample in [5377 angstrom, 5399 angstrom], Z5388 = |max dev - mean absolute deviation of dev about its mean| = 0.356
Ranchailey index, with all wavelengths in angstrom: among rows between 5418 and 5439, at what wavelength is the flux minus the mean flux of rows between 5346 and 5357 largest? 5436.19 angstrom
